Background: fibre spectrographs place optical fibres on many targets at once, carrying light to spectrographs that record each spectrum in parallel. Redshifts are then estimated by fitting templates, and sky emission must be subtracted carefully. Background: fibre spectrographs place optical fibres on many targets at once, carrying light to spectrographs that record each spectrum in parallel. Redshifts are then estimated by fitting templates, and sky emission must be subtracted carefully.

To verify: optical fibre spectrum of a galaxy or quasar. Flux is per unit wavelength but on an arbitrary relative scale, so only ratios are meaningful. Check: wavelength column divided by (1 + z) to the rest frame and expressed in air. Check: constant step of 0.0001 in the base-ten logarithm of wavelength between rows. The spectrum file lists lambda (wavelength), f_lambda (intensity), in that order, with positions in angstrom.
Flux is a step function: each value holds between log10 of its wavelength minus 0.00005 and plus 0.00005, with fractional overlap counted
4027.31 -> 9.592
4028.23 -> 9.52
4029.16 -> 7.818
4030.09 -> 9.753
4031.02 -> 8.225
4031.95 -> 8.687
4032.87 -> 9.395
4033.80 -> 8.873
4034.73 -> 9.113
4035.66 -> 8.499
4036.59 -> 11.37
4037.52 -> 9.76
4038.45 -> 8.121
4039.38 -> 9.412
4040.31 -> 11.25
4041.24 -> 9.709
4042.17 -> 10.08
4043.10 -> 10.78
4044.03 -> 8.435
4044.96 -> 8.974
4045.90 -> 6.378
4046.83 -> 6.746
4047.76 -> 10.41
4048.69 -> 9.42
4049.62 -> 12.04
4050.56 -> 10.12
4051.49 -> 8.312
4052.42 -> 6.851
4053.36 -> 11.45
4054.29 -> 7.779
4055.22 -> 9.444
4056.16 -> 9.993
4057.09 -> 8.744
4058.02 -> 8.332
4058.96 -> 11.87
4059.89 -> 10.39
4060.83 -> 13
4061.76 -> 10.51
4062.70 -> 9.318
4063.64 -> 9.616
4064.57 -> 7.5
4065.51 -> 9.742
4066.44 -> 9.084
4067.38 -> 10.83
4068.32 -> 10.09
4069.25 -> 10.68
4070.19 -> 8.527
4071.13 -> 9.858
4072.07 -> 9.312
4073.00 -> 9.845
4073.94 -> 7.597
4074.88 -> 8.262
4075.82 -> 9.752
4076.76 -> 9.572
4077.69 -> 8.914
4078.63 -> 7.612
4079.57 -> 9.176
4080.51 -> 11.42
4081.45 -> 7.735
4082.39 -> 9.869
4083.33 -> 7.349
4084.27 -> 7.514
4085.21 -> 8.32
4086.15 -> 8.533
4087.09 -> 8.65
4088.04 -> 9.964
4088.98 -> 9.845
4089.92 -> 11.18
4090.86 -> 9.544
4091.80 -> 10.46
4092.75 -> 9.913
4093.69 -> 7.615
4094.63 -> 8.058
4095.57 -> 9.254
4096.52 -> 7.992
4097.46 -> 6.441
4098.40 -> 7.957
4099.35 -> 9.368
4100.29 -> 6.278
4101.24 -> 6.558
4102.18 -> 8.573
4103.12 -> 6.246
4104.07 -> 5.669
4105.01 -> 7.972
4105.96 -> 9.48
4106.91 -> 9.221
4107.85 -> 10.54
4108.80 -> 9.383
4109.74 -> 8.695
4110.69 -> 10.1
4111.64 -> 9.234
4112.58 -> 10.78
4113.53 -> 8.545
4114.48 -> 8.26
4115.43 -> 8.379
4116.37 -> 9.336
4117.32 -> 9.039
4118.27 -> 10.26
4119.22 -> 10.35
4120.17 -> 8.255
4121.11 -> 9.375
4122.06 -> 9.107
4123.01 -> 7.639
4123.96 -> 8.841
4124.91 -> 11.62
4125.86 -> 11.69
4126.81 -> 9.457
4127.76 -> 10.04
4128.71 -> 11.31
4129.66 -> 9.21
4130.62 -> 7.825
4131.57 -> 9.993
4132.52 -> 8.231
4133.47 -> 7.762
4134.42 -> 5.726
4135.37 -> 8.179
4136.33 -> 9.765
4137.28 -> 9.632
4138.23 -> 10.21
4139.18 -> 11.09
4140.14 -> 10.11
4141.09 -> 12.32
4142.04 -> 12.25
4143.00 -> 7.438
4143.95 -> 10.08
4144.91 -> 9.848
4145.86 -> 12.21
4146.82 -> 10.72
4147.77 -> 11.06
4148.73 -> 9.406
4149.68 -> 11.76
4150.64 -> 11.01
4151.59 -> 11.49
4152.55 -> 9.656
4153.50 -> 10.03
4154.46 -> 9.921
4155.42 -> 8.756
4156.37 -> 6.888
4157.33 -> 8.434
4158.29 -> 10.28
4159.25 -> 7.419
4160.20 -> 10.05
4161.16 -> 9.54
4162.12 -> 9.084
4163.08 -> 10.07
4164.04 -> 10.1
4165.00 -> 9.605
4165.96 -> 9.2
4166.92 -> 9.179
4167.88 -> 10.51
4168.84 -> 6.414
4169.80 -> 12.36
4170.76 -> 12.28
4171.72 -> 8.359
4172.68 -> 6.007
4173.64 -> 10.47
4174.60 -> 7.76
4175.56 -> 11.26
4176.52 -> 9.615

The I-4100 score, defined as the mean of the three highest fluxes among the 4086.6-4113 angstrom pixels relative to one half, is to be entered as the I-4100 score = 21.7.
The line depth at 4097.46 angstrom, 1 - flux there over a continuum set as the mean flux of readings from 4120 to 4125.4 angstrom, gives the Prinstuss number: 0.30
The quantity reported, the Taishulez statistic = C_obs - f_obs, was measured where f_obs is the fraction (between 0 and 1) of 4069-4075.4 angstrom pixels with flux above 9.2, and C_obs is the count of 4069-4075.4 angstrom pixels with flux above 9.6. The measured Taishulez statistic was 2.43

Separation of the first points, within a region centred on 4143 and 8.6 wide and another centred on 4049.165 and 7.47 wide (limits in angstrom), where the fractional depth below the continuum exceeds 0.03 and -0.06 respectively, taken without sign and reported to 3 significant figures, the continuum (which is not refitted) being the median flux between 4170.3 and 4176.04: 97.1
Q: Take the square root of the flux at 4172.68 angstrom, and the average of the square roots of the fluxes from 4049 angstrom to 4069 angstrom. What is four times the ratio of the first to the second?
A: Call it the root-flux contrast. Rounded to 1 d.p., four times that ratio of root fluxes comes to 3.1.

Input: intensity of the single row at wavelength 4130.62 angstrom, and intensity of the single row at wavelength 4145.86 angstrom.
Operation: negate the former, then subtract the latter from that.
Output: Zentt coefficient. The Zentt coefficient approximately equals -20.0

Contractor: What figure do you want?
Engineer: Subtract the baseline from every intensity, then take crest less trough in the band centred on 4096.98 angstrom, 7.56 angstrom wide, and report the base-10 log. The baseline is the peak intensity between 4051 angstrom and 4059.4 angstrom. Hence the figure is 0.49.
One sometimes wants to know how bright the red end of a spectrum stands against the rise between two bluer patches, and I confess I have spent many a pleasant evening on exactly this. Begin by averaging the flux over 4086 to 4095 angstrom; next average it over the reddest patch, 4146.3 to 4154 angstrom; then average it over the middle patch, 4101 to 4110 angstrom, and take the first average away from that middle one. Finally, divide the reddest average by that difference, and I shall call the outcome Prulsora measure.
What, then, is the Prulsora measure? -9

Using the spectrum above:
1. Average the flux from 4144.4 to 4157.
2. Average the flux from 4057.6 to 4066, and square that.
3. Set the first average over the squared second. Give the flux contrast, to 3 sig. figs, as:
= 0.101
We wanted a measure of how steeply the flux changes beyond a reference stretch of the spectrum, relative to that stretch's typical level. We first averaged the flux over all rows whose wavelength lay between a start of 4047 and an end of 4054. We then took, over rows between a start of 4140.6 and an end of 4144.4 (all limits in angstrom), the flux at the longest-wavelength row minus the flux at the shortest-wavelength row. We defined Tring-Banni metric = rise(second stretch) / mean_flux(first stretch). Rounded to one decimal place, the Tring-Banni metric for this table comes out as -0.2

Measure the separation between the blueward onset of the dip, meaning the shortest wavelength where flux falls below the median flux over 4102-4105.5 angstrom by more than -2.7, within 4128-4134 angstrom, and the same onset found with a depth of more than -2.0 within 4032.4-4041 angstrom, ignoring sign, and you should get 95.9 angstrom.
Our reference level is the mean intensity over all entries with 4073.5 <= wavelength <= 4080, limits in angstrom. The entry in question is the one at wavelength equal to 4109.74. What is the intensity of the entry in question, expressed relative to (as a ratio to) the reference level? 1.00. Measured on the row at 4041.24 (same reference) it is 1.12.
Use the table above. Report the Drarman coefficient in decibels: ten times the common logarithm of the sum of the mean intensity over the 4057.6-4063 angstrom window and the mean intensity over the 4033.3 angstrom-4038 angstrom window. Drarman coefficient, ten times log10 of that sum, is 13.0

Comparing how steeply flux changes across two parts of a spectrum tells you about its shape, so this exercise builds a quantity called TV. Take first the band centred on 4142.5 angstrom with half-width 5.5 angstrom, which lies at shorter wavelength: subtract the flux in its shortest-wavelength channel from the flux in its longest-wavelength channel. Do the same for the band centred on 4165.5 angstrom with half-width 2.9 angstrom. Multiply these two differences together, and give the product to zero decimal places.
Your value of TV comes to 1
